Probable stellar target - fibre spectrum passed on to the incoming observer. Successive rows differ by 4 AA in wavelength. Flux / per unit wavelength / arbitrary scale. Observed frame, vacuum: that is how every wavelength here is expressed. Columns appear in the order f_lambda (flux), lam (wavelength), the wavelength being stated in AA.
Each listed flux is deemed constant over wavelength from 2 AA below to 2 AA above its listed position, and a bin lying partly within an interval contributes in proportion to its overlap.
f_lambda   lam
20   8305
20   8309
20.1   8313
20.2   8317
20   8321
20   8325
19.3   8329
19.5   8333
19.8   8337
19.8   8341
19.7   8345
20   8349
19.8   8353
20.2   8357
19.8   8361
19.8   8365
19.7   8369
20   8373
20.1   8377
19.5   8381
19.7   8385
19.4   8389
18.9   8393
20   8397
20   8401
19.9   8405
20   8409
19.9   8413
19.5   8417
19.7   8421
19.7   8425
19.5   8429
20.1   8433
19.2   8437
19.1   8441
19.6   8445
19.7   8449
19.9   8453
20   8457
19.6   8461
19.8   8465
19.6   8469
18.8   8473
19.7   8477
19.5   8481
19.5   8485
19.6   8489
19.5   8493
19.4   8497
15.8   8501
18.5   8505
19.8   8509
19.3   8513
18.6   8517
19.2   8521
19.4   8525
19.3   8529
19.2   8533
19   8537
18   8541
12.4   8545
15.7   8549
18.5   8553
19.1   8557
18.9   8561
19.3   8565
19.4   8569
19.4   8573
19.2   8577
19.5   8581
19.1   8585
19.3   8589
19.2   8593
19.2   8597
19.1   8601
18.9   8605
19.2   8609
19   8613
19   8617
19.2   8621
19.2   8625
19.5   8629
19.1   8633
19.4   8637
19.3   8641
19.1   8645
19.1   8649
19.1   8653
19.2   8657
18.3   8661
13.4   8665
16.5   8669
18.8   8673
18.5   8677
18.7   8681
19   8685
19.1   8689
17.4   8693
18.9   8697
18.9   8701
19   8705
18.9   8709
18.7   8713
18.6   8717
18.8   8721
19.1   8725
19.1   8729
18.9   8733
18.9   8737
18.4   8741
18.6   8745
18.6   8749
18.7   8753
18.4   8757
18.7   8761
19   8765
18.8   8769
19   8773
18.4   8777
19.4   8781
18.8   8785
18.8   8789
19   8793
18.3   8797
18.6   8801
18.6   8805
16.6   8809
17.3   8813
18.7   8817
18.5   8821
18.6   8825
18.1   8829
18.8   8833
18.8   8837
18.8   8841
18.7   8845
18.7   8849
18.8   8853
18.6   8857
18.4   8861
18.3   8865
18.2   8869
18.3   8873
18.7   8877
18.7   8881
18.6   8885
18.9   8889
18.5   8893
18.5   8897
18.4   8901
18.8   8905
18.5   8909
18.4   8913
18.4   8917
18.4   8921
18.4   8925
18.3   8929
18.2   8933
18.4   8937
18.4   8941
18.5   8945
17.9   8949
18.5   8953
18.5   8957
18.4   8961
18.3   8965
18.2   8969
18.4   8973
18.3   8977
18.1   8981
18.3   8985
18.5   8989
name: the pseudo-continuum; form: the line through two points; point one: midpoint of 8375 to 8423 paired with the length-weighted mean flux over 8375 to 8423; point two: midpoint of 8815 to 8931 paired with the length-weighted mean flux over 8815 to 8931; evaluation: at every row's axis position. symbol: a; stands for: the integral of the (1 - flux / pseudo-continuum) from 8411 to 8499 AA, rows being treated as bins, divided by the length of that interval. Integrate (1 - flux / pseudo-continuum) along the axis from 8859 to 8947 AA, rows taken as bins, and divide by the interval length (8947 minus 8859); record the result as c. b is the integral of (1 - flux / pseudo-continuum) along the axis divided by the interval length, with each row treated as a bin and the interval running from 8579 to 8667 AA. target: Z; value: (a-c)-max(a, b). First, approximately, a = -0.0004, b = 0.015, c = 0.000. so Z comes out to -0.016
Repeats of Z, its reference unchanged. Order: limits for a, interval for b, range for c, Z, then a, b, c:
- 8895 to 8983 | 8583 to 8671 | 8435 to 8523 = -0.034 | 0.0005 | 0.021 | 0.013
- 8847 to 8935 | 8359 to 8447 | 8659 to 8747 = -0.031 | 0.0000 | 0.001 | 0.030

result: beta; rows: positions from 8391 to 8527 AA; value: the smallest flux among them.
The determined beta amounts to 15.8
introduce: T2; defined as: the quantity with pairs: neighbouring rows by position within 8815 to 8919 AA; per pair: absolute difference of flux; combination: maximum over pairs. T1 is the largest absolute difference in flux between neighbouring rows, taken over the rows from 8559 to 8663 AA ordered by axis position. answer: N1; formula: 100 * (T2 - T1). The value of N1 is -20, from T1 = 0.9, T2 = 0.7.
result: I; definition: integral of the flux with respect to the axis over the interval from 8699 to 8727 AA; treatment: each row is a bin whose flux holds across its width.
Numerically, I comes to 528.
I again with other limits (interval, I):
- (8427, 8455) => 548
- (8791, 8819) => 508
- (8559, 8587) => 539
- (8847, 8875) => 517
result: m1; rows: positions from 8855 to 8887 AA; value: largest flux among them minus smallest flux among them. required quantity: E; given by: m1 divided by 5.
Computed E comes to 0.100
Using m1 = 0.50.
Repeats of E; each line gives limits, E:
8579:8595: 0.080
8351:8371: 0.100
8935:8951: 0.120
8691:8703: 0.300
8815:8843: 0.140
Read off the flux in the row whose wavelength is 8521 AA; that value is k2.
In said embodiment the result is 19.2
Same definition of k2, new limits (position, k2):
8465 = 19.8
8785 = 18.8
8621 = 19.2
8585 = 19.1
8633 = 19.1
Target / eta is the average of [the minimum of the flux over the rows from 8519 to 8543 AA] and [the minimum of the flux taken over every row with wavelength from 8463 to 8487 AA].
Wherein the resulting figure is 18.4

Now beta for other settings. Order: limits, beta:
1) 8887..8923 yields 18.4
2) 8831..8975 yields 17.9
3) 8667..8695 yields 16.5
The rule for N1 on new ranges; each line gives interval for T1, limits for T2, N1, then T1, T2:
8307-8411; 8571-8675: 380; 1.1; 4.9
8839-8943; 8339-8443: 70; 0.4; 1.1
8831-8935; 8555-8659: 0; 0.4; 0.4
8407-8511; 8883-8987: -300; 3.6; 0.6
